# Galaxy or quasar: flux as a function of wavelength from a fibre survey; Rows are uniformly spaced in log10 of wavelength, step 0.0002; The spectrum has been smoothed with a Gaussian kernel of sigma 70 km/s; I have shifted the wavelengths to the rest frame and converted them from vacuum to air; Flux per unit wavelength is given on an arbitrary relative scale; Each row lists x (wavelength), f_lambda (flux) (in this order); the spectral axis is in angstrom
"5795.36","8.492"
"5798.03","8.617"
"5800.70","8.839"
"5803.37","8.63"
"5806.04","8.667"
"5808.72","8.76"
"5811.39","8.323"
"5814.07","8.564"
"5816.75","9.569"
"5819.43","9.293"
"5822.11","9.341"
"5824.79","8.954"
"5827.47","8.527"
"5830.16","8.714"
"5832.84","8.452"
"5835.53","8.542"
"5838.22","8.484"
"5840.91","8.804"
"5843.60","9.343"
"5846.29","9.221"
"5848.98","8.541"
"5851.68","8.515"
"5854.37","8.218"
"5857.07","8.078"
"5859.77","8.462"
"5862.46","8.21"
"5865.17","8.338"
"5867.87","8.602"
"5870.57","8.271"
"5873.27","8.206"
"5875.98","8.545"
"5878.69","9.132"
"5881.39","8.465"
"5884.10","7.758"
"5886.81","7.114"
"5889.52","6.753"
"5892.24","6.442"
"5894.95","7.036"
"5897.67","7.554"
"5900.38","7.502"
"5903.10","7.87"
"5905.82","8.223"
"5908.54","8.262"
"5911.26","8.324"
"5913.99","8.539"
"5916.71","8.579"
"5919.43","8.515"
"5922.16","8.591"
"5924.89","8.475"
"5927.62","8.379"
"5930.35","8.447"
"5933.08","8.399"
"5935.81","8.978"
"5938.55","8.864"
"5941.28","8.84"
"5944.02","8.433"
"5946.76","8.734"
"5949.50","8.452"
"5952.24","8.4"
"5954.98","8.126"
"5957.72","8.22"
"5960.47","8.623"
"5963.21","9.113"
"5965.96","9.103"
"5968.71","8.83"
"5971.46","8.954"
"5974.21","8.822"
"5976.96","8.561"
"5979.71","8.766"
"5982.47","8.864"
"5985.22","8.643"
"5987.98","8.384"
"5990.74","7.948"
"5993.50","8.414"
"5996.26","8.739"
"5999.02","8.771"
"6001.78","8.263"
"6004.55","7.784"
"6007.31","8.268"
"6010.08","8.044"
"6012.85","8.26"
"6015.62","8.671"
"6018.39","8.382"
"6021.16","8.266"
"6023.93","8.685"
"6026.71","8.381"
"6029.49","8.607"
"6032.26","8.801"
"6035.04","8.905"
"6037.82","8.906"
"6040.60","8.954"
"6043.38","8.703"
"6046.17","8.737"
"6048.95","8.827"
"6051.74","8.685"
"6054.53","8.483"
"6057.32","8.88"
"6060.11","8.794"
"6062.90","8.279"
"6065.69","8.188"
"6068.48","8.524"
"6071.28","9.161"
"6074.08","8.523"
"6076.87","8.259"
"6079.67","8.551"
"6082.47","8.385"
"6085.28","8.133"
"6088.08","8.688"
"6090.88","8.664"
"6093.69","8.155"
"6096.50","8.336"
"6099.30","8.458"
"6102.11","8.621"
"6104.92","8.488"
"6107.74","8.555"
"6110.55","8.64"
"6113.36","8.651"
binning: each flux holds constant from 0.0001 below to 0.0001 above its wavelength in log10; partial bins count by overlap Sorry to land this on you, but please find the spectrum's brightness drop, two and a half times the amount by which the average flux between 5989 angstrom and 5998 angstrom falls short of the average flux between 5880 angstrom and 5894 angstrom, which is -2.7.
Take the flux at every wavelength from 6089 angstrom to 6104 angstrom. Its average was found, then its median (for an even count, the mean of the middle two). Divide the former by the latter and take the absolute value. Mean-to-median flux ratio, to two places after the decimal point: 1.00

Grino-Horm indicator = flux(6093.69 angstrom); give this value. 8.155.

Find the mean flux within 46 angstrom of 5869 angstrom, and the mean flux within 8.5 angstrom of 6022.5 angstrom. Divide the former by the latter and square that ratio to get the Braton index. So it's 0.94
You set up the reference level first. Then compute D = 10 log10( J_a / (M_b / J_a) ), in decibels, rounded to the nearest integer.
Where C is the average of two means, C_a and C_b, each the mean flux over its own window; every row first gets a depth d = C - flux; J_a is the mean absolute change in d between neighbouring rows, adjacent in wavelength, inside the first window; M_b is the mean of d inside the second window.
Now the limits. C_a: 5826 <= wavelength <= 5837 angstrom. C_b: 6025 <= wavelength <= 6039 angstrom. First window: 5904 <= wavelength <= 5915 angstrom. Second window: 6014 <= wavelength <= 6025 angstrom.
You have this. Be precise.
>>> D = -11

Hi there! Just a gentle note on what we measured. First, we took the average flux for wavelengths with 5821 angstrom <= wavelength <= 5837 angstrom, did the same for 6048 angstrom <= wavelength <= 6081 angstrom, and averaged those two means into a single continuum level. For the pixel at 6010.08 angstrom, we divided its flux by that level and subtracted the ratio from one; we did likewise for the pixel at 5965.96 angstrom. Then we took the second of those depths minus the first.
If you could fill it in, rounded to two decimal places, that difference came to -0.12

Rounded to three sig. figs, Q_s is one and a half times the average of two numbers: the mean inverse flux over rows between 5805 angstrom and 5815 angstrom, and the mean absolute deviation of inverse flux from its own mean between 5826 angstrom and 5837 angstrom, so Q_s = 0.0882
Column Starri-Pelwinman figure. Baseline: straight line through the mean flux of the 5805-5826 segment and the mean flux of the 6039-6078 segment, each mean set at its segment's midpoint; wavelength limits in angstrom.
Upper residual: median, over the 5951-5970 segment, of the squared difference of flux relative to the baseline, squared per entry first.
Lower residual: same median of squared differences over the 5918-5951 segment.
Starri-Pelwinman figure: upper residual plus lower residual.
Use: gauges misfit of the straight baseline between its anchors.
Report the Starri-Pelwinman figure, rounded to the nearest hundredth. 0.22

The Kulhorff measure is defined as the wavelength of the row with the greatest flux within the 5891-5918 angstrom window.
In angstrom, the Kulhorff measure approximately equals 5916.71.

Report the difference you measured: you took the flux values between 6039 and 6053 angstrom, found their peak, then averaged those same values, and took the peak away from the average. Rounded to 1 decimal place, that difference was -0.2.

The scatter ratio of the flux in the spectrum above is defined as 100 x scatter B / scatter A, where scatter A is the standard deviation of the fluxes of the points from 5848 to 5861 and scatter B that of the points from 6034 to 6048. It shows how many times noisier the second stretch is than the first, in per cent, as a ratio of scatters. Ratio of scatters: 55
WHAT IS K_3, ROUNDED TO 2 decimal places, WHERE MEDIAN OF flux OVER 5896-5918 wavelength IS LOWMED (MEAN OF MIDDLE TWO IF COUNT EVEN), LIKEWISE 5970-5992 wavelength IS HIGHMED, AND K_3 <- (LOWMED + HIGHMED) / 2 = 8.47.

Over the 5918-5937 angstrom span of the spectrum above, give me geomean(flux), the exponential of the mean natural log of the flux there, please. 8.54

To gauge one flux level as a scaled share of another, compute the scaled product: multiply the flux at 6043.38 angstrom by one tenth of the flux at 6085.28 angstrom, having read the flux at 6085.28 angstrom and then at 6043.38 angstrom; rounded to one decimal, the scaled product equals 7.1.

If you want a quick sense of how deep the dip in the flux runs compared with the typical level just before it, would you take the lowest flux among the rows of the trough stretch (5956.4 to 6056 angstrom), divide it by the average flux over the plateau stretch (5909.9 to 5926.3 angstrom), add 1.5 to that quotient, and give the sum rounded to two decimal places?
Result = 2.42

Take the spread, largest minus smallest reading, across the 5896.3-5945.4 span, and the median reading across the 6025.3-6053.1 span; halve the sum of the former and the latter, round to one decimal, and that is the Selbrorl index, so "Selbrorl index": 5.1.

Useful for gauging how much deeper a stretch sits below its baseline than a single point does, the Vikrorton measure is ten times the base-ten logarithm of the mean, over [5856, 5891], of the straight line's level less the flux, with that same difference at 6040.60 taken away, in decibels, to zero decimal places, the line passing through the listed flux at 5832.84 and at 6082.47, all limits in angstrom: -1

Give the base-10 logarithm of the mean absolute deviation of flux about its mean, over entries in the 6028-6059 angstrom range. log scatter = -0.93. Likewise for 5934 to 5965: -0.58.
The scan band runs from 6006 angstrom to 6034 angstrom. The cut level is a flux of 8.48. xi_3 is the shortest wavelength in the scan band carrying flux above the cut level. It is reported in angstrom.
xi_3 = 6015.62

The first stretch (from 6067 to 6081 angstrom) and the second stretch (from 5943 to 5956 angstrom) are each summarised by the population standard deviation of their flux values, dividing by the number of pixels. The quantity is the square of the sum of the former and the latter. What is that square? 0.24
